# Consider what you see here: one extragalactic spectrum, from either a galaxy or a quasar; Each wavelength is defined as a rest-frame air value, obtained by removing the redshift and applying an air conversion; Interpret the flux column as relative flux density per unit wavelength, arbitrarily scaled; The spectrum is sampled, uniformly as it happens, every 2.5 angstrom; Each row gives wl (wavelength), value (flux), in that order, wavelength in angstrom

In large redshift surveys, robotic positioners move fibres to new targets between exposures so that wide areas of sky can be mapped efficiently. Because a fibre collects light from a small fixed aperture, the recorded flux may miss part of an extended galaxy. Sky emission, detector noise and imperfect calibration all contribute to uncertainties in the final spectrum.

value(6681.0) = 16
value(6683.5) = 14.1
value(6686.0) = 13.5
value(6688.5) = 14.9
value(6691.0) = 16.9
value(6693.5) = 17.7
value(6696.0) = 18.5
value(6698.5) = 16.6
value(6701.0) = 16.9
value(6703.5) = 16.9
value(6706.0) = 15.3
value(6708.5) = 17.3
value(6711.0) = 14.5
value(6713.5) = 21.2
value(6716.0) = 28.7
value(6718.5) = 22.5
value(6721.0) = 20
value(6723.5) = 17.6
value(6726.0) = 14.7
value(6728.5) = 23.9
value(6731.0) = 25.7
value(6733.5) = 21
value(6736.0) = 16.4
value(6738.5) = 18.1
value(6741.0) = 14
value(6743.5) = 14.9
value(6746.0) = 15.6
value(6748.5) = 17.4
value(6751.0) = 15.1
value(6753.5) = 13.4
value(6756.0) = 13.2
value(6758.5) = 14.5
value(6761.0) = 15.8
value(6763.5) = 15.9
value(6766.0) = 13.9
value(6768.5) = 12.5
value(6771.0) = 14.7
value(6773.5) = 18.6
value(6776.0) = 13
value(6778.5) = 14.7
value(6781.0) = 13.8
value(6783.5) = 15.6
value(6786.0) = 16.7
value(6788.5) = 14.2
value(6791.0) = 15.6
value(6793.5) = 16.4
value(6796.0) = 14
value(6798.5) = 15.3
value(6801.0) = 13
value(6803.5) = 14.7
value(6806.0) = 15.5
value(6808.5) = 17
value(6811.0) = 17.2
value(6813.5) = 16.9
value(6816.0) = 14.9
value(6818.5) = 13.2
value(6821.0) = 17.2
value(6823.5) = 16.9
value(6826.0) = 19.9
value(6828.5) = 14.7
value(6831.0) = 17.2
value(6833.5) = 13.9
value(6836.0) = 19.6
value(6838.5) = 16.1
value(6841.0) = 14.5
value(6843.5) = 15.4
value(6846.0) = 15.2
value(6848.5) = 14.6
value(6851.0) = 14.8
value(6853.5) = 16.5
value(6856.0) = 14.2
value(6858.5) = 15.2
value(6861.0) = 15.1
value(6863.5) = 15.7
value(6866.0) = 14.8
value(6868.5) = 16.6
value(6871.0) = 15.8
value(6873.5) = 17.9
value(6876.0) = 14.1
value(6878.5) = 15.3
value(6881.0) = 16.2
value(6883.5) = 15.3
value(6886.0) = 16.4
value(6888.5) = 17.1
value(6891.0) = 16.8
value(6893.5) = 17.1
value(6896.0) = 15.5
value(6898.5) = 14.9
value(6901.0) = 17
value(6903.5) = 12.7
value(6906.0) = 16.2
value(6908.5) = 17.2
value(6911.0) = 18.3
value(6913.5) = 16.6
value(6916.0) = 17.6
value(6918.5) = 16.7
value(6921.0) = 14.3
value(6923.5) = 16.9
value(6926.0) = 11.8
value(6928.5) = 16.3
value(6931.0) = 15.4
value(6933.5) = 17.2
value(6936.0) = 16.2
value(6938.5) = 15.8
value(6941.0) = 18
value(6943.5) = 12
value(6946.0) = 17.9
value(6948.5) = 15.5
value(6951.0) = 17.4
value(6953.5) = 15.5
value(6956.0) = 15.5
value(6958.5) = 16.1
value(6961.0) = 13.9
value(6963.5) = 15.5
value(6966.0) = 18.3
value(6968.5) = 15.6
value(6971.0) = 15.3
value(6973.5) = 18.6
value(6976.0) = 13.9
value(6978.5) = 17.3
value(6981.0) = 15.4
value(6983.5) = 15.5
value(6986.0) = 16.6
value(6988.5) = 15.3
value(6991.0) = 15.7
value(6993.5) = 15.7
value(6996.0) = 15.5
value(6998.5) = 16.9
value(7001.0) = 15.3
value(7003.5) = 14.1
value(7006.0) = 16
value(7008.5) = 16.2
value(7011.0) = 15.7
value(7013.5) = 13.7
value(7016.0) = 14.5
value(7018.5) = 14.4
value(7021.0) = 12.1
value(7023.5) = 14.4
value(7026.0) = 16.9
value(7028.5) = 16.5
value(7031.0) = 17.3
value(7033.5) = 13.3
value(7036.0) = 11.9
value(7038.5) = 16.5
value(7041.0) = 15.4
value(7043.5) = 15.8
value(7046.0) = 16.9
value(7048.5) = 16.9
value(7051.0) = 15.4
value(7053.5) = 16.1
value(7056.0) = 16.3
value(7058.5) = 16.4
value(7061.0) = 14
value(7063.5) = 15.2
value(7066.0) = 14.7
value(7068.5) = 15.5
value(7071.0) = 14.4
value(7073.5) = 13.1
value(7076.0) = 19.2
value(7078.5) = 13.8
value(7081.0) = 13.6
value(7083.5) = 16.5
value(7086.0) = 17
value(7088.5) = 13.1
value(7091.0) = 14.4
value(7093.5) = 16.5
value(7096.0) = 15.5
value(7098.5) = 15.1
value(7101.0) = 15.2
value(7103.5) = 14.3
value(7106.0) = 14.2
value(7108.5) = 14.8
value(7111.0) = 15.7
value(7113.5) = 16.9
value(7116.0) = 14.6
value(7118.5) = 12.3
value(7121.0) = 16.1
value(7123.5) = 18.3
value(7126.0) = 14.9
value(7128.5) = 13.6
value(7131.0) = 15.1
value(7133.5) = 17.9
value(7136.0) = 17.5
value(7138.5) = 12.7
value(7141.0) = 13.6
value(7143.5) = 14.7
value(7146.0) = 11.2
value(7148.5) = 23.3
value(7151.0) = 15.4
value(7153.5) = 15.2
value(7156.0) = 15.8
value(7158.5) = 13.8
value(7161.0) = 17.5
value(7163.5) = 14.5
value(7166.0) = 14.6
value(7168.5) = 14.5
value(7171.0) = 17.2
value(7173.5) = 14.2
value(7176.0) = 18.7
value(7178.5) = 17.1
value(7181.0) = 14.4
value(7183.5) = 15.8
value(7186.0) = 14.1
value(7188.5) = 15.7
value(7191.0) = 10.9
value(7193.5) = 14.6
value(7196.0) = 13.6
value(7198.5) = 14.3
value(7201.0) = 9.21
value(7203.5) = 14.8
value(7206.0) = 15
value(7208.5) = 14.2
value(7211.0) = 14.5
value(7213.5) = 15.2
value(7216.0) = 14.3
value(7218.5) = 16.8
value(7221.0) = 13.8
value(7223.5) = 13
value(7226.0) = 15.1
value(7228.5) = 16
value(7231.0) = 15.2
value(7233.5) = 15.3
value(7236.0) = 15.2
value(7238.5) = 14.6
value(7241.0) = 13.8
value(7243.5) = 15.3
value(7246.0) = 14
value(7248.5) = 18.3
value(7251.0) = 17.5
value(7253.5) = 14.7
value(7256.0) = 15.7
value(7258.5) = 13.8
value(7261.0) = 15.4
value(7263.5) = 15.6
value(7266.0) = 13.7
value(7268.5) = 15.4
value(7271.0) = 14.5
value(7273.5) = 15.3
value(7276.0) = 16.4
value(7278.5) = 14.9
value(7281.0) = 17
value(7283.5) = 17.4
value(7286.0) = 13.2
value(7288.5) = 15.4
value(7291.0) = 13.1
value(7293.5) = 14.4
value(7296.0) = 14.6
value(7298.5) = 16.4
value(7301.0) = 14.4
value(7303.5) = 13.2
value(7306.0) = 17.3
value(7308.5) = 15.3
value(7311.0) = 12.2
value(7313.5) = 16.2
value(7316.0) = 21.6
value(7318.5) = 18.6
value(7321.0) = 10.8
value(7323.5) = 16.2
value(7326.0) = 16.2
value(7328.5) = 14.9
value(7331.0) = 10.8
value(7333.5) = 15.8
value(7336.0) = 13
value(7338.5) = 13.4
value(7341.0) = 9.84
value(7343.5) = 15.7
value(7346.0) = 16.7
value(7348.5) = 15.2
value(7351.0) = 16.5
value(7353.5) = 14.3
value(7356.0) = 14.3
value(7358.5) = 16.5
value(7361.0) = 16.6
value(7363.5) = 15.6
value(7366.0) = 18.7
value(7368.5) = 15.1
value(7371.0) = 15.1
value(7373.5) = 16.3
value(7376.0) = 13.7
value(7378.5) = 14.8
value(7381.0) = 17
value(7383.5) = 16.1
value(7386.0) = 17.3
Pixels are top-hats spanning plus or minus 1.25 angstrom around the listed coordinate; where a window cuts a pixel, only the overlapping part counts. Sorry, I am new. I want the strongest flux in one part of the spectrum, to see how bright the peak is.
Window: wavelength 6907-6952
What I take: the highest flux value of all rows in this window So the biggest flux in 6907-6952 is 18.3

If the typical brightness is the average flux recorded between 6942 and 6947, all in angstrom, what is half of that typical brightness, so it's 7.5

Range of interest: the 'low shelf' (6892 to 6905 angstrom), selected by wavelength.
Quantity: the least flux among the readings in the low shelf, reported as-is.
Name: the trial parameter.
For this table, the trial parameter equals 12.7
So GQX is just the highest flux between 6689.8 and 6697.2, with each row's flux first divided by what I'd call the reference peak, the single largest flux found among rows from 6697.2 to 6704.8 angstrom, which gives 1.095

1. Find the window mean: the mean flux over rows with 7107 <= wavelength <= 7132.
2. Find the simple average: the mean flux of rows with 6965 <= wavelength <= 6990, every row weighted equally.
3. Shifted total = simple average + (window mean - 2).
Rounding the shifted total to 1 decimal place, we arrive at 29.4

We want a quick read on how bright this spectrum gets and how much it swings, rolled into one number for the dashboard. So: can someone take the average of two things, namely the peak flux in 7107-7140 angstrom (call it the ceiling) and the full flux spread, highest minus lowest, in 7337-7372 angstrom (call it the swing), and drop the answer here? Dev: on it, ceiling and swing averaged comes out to 13.6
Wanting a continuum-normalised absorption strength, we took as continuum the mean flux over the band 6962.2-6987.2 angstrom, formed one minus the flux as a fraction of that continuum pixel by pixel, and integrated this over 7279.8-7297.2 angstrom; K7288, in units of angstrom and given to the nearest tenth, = 1.3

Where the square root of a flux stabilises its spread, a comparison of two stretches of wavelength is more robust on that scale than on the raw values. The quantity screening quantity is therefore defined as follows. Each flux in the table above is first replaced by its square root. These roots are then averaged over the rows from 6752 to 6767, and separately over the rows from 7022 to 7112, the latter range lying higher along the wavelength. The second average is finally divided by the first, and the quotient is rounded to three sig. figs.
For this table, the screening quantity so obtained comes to 1.03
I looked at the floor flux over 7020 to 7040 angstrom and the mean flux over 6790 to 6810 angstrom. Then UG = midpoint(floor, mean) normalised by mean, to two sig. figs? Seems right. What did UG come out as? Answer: 0.89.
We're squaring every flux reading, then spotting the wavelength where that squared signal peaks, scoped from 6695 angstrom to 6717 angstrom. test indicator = 6716.0 angstrom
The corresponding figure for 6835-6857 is 6836.0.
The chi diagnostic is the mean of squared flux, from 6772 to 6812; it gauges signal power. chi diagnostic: 237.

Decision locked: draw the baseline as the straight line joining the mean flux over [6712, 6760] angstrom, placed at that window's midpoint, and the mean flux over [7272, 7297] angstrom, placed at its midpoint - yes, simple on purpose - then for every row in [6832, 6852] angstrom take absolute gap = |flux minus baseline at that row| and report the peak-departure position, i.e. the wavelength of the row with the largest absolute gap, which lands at 6833.5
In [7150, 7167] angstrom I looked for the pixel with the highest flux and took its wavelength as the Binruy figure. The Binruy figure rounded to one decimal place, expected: 7161.0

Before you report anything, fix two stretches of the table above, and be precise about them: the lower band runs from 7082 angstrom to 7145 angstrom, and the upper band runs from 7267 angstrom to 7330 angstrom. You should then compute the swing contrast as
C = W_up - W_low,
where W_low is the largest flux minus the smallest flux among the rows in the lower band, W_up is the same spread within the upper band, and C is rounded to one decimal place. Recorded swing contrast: 4.8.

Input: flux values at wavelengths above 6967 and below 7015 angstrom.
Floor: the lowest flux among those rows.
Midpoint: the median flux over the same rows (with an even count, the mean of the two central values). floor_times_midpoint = 214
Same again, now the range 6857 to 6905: 199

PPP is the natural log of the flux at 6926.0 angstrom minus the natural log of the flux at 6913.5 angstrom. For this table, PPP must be -0.34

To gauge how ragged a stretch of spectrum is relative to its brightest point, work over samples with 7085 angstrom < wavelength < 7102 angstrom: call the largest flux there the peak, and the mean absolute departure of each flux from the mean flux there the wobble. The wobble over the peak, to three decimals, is 0.054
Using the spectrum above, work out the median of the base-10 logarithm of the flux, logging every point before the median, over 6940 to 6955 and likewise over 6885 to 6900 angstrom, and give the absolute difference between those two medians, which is 0.00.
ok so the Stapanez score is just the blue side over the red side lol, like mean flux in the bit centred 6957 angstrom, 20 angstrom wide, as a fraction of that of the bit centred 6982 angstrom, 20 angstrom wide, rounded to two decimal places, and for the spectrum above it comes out 1.00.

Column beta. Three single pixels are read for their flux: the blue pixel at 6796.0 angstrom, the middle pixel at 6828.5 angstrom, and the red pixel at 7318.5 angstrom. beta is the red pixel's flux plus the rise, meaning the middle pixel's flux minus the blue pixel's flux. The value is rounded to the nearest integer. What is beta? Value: 19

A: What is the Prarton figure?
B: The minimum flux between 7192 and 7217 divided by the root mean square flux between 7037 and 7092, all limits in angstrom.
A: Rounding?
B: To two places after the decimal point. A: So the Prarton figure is 0.59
